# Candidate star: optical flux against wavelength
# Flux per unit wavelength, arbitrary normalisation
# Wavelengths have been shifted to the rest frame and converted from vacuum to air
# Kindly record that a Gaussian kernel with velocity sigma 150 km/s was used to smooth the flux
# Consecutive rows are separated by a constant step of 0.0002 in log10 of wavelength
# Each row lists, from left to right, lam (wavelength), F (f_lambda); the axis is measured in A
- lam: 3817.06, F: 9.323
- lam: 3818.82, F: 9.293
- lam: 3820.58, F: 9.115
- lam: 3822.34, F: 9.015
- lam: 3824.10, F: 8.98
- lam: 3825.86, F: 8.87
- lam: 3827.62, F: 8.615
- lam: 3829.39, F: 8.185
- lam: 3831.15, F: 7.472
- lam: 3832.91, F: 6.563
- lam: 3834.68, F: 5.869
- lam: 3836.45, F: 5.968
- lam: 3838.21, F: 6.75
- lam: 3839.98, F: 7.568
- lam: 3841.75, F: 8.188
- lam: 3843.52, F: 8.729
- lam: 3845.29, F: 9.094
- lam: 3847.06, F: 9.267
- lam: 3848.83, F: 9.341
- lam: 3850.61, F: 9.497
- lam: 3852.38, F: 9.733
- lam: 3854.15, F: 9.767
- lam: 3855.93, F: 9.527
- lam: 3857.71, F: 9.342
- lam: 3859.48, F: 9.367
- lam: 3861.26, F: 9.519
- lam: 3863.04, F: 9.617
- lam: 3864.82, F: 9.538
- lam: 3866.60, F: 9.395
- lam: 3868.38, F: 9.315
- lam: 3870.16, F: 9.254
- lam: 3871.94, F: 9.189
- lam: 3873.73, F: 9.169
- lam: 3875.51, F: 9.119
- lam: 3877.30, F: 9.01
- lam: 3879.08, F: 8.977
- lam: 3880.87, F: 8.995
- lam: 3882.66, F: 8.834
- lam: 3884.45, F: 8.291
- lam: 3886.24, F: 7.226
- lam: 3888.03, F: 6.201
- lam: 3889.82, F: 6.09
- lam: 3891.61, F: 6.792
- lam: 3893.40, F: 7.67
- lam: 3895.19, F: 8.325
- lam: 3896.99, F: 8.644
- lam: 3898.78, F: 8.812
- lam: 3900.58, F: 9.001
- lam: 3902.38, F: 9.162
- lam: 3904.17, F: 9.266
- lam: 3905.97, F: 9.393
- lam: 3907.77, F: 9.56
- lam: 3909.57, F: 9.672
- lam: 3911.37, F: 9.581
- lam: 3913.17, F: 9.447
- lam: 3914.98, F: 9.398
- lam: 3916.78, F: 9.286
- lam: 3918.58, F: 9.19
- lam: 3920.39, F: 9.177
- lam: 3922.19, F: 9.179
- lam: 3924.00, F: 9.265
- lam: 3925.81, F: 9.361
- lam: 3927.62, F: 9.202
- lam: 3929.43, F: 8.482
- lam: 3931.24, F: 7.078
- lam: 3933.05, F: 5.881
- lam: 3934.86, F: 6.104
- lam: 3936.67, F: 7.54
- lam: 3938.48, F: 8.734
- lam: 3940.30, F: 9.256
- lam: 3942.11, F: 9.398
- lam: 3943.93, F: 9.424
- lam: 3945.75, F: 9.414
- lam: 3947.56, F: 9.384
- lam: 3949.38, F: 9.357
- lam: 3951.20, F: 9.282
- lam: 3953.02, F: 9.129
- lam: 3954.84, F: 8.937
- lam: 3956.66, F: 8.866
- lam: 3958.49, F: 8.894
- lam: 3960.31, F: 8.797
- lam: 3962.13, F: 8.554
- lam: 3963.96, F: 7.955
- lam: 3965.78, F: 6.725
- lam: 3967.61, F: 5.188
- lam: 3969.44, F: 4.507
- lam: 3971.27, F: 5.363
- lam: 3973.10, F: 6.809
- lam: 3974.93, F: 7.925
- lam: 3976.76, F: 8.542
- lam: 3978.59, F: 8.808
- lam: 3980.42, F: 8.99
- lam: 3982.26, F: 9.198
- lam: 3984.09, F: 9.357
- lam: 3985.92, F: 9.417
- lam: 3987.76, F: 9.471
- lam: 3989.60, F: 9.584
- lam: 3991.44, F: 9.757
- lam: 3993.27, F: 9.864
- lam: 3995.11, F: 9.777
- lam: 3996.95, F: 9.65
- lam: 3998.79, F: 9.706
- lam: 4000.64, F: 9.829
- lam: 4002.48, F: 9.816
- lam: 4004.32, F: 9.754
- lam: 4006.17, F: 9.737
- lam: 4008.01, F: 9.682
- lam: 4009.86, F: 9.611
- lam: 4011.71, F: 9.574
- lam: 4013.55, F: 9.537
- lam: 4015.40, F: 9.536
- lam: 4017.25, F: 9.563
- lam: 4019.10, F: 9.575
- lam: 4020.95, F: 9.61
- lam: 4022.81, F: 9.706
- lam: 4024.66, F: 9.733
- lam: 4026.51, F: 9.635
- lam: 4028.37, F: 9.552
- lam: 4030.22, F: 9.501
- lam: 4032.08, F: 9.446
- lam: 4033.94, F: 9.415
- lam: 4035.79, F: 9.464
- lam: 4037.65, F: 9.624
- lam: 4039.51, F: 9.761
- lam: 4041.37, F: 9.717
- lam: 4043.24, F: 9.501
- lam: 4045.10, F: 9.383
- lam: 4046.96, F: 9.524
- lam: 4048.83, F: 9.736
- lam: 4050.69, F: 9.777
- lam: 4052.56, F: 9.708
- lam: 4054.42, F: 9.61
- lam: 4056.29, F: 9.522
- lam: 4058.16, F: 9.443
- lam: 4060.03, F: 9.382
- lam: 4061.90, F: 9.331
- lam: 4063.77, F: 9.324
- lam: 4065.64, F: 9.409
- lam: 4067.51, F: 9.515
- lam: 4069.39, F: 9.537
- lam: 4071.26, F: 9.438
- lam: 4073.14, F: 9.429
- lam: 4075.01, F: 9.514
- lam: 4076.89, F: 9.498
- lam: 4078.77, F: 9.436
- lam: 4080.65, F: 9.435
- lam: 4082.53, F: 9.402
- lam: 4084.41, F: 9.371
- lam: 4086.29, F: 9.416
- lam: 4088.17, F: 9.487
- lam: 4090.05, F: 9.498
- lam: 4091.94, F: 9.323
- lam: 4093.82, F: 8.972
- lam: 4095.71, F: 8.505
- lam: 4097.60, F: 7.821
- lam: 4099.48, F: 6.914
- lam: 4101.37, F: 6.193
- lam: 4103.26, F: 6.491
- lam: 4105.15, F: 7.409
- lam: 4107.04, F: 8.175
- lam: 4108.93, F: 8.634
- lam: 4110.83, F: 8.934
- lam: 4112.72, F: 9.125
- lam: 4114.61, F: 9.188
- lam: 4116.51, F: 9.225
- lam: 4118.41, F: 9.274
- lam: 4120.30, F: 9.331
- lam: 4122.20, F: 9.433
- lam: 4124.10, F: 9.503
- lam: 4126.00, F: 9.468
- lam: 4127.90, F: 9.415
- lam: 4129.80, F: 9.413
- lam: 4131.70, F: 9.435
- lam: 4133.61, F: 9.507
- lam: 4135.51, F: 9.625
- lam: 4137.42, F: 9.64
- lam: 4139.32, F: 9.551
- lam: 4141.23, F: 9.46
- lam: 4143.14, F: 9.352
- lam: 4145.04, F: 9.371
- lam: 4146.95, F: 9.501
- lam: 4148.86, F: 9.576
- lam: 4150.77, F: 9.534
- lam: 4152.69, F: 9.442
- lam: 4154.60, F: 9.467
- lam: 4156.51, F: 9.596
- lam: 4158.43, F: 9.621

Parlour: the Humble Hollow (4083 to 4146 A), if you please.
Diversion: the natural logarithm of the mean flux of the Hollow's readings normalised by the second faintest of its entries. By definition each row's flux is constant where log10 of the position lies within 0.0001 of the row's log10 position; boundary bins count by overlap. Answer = 0.32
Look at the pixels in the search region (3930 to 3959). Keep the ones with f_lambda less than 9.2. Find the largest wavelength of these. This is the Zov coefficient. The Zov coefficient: 3958.49 A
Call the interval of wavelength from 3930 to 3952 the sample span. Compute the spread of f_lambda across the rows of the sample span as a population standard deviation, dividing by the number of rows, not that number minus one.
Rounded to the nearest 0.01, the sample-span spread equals 1.31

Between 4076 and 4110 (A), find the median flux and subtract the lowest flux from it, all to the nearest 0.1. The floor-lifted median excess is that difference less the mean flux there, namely -5.6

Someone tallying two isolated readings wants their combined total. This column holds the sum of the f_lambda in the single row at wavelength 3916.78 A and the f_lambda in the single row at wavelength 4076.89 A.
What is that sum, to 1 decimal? 18.8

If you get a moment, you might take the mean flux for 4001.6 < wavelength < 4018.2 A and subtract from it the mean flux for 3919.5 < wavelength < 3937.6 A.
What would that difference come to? 1.5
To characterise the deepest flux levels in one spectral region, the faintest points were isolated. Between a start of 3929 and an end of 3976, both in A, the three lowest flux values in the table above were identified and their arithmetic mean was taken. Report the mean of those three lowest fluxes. 5.0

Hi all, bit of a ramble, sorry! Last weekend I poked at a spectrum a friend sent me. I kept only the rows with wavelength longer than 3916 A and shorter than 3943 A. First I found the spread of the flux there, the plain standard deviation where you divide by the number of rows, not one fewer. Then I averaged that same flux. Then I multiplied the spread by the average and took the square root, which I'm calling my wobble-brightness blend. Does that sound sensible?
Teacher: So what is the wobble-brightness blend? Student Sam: 3.2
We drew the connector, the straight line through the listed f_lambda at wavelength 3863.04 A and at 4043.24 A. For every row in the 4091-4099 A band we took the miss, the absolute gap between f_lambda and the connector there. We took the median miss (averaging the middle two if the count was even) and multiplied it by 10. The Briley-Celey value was 7.3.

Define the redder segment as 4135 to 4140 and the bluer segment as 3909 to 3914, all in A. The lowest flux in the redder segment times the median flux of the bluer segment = 91.5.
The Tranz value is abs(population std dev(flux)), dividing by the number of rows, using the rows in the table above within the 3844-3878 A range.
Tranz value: 0.2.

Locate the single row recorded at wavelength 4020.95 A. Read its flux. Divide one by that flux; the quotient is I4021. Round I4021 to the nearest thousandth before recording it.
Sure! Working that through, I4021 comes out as 0.104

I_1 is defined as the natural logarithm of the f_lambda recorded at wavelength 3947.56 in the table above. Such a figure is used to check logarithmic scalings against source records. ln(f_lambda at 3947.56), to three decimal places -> 2.239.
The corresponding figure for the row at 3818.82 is 2.229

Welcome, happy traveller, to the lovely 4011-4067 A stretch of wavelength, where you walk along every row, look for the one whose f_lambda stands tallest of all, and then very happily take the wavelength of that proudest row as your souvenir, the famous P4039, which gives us 4050.69 A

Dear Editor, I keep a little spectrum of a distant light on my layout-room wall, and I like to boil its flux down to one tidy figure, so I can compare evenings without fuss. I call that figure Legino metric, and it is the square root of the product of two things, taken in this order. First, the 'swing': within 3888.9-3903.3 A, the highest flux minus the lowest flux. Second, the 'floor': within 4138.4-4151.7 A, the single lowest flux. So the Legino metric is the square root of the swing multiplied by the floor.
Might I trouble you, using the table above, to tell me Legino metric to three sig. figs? 5.36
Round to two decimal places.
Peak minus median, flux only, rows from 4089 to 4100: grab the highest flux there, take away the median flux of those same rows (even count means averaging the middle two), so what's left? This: 0.76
